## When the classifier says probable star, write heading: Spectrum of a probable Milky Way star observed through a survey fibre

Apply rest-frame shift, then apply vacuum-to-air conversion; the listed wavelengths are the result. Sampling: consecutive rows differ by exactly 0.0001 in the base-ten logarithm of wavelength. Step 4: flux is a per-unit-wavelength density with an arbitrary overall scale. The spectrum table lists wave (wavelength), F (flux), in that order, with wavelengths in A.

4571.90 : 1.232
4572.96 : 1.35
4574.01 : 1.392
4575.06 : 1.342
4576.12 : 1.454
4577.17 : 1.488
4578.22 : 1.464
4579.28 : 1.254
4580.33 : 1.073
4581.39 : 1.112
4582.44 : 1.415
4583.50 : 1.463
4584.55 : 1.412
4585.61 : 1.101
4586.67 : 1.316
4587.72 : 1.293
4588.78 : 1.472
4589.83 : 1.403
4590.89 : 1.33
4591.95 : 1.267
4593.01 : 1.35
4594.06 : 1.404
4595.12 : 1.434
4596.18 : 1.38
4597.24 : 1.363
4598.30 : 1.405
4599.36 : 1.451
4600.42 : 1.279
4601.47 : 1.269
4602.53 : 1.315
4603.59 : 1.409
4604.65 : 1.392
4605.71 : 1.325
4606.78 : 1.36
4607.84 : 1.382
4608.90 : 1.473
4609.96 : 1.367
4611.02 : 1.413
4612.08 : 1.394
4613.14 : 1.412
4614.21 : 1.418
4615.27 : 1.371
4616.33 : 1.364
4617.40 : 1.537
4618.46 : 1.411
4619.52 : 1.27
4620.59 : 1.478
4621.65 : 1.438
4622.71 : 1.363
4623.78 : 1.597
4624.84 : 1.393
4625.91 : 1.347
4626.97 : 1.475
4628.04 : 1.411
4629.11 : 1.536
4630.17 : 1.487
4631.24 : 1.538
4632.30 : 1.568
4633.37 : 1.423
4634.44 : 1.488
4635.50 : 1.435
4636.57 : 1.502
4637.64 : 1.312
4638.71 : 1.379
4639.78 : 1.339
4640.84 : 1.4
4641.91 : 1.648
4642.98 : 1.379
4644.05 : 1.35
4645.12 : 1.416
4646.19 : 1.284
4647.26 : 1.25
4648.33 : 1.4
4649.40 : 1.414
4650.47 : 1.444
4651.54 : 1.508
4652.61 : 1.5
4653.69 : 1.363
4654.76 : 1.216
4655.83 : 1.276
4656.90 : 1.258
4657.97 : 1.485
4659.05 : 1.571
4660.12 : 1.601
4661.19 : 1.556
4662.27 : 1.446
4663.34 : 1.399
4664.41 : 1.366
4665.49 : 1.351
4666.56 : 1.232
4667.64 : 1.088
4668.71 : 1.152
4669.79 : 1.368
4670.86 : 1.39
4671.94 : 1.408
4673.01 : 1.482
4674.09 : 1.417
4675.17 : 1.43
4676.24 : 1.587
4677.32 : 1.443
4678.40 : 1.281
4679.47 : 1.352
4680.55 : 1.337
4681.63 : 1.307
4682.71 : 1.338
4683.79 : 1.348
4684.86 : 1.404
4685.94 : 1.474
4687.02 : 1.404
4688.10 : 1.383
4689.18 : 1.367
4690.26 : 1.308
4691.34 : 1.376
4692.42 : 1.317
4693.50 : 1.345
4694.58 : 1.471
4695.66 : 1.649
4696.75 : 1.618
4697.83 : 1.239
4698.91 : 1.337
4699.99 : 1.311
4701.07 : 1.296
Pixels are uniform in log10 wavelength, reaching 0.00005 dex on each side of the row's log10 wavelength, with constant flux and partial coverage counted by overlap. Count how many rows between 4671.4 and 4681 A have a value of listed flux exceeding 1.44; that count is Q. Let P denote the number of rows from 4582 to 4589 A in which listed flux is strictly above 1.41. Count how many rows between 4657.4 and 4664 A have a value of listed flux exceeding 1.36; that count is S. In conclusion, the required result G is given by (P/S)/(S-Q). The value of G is 0.22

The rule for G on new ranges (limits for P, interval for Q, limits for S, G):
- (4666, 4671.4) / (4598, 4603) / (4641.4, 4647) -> 0.00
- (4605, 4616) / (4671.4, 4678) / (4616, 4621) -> 1.00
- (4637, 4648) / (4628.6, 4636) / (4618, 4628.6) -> 0.08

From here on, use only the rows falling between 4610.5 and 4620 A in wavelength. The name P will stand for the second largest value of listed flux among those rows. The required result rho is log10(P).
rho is 0.1517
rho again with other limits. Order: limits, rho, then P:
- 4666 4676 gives 0.1553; 1.43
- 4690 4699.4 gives 0.2090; 1.618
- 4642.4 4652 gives 0.1596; 1.444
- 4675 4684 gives 0.1593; 1.443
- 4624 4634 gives 0.1870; 1.538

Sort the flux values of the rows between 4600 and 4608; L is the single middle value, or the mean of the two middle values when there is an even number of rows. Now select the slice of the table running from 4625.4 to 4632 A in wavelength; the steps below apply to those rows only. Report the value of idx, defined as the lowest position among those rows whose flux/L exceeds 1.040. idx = 4626.97 A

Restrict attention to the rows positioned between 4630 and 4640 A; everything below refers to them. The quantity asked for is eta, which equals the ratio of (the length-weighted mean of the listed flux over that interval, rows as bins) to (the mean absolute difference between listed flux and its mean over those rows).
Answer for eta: 21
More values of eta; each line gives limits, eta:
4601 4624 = 25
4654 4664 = 12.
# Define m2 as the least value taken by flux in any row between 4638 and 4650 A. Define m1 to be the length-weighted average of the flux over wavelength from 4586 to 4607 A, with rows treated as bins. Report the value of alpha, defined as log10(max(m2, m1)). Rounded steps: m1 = 1.36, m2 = 1.25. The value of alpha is 0.133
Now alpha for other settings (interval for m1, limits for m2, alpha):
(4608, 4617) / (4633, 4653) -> 0.147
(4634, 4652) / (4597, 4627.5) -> 0.149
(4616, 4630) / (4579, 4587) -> 0.157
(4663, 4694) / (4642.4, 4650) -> 0.134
